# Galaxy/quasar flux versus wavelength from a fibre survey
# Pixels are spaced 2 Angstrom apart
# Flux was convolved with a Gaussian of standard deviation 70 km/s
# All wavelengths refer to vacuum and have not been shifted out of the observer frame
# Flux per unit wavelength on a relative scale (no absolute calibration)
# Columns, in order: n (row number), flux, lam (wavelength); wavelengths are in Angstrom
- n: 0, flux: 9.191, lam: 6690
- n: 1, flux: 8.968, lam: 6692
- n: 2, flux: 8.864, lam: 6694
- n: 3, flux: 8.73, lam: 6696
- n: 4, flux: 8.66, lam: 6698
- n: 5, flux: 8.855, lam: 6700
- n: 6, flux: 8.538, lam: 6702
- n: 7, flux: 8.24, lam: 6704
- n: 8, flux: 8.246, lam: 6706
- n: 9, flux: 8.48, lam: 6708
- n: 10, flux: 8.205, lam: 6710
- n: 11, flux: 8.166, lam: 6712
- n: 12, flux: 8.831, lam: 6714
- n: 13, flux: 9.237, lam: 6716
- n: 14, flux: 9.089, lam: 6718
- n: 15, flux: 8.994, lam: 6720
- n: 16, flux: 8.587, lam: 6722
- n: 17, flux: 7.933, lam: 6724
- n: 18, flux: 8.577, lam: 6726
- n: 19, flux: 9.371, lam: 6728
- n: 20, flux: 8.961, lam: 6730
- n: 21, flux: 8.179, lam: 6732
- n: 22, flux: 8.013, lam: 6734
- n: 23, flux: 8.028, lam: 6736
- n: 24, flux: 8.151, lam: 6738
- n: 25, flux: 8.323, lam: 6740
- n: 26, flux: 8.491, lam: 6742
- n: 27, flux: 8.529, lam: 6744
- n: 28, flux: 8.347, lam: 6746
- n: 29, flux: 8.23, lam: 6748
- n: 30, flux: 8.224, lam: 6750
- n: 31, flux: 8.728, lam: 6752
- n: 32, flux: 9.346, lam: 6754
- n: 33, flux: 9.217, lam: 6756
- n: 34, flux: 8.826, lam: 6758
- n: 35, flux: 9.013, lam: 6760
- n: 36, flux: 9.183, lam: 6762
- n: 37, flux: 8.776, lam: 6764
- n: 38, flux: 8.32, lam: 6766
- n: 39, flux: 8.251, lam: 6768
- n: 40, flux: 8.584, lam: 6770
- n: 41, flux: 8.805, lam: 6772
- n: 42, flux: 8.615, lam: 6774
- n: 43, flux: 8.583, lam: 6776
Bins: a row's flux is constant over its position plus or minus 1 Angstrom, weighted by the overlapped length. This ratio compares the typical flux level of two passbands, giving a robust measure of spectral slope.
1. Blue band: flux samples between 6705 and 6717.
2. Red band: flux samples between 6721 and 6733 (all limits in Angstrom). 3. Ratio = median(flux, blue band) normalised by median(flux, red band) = 0.97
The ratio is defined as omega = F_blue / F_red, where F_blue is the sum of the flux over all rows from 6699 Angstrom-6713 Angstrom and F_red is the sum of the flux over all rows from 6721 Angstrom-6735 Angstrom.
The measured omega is 0.99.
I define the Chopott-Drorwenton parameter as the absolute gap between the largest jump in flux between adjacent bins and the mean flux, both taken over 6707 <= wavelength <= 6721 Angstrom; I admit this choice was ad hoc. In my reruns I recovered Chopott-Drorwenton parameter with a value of 8.05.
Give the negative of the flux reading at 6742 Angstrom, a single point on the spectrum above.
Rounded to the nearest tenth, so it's -8.5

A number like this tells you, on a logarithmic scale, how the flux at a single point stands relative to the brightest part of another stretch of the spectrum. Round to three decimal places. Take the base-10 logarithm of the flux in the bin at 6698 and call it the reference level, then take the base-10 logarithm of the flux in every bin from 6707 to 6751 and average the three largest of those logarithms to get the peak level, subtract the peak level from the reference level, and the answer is -0.028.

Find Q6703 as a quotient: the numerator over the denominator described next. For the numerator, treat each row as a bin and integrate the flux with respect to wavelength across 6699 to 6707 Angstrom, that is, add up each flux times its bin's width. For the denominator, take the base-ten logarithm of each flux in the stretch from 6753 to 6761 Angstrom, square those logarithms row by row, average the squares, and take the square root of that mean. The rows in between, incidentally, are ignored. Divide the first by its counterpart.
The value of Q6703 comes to 71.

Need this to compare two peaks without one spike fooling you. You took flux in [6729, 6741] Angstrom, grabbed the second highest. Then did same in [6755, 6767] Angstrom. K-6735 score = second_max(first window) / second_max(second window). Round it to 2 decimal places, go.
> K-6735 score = 0.91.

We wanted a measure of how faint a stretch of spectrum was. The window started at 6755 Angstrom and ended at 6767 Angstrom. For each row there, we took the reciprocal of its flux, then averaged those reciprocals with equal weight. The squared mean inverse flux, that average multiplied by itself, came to 0.0127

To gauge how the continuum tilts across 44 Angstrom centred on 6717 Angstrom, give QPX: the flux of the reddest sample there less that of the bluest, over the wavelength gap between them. -0.014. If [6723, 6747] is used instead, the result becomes 0.019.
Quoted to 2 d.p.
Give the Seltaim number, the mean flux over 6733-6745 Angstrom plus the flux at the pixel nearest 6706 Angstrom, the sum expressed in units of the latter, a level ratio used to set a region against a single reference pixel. 2.00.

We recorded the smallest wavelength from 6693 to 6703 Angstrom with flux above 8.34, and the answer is 6694 Angstrom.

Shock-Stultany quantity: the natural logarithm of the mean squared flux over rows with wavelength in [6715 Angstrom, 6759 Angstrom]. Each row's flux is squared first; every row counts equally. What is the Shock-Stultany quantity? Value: 4.31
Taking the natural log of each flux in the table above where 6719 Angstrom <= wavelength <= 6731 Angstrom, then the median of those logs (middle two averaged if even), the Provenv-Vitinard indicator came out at 2.17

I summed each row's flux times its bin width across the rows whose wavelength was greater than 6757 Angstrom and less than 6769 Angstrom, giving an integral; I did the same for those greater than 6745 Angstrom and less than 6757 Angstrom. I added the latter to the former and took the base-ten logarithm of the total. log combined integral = 2.320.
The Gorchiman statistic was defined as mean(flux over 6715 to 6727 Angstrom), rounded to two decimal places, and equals 8.74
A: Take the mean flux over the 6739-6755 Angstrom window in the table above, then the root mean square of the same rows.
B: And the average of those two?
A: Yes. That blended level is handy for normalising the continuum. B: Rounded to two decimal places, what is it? 8.53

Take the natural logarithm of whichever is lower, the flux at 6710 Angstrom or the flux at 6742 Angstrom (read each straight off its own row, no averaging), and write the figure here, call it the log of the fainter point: 2.10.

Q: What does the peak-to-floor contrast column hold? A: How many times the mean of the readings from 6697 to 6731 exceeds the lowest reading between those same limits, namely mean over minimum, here 1.09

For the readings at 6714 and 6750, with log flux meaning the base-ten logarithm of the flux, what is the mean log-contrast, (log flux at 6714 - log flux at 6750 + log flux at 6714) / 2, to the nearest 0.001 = 0.488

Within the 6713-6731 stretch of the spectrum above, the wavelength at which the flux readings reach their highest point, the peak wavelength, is 6728 Angstrom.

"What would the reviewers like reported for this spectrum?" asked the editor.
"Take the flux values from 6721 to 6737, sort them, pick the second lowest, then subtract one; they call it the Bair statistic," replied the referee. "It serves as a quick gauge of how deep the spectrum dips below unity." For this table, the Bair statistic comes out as 7.01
